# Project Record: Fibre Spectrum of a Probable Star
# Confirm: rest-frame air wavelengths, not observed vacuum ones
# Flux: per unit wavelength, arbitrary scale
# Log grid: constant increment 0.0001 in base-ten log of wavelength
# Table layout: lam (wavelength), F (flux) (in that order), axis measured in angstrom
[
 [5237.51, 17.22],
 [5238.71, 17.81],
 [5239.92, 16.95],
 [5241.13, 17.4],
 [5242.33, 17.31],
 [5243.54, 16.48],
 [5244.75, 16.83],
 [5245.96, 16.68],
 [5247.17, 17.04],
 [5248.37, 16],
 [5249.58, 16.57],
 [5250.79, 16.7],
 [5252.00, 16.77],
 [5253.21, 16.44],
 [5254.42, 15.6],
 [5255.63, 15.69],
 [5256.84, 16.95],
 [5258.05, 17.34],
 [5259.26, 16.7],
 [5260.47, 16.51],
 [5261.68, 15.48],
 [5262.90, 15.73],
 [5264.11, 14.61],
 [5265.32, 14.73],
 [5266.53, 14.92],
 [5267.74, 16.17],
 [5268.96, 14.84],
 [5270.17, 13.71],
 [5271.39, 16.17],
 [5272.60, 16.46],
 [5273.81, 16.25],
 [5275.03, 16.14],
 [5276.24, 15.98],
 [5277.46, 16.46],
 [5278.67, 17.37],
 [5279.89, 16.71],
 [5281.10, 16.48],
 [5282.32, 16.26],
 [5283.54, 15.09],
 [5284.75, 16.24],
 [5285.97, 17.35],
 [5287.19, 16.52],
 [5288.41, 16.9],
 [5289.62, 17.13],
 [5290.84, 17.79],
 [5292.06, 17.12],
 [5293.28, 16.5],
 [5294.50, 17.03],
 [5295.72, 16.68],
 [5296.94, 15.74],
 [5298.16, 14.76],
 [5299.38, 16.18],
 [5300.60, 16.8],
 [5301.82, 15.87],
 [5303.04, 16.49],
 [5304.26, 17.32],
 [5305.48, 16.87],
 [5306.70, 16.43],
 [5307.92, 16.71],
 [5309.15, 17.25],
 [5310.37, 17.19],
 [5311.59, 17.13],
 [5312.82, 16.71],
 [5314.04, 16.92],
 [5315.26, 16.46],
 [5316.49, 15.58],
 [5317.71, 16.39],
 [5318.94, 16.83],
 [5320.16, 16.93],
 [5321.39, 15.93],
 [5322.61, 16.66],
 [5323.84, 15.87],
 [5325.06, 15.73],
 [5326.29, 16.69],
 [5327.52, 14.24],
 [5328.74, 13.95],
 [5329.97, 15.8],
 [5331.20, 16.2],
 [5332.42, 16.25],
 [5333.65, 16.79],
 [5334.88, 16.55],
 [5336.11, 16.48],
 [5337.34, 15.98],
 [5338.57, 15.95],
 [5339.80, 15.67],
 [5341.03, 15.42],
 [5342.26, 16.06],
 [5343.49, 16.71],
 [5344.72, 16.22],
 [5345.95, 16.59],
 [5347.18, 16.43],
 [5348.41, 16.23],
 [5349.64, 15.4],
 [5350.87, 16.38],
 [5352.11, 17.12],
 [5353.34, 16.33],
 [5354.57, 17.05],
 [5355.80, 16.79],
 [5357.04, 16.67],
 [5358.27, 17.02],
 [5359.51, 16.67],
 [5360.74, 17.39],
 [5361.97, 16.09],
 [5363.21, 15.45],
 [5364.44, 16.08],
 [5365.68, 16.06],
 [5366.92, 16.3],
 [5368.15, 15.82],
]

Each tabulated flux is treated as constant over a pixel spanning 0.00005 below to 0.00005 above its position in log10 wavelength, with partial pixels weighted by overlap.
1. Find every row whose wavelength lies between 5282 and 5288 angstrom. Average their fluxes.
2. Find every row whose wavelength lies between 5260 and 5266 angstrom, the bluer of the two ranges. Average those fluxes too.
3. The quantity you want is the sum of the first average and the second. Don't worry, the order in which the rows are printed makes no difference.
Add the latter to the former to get 31.7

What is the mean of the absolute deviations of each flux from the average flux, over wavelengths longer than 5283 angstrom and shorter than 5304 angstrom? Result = 0.59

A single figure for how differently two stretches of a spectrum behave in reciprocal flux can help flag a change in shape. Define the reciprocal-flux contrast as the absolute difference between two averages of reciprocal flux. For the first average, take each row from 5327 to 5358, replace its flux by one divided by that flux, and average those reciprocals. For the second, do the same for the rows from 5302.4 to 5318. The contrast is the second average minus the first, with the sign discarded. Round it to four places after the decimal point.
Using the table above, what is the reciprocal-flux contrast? 0.0023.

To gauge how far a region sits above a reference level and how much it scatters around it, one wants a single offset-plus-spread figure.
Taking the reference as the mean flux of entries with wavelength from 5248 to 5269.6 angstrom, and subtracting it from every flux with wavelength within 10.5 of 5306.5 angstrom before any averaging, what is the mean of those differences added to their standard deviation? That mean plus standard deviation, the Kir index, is 1.2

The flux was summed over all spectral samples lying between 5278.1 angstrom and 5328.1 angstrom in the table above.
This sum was 677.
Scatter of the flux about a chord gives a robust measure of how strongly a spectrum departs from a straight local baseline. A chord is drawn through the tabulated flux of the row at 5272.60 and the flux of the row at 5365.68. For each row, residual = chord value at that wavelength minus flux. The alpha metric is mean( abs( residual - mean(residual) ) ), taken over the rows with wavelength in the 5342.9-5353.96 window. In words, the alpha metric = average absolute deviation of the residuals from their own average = 0.294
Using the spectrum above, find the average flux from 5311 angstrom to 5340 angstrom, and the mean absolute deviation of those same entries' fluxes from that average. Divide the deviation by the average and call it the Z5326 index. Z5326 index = 0.035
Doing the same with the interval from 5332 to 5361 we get 0.024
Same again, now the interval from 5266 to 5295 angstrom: 0.039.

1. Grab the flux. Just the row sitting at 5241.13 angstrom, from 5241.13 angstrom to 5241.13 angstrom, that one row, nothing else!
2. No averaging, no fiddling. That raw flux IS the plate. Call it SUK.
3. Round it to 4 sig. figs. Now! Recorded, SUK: 17.40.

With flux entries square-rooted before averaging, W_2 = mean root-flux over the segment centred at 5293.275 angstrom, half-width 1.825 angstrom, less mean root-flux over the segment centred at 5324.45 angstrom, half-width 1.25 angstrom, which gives 0.13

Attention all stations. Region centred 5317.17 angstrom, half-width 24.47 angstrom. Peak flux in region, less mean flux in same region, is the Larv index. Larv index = 1.05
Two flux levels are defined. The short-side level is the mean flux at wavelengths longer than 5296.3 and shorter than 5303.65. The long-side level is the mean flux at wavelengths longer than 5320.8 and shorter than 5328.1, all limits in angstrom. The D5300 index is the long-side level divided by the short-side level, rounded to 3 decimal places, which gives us 0.992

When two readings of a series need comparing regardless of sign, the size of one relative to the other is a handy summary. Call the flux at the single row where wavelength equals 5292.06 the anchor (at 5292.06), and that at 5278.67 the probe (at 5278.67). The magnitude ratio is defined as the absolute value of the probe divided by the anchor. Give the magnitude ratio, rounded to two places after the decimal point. 1.01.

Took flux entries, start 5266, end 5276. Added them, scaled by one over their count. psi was 15.6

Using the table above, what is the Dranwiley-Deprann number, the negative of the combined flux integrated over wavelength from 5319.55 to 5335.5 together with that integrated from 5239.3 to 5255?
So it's -516.5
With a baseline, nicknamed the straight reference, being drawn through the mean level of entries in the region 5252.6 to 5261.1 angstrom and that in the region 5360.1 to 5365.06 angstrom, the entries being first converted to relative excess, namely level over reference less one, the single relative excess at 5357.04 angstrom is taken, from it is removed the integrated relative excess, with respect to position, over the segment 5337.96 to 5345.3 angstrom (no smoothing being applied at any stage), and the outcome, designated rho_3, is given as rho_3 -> 0.16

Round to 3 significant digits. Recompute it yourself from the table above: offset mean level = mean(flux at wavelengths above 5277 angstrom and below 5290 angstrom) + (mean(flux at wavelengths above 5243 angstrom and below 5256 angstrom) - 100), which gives -67.0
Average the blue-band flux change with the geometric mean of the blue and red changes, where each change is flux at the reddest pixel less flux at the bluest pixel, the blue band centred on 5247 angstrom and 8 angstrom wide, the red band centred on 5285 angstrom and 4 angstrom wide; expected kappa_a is 0.46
